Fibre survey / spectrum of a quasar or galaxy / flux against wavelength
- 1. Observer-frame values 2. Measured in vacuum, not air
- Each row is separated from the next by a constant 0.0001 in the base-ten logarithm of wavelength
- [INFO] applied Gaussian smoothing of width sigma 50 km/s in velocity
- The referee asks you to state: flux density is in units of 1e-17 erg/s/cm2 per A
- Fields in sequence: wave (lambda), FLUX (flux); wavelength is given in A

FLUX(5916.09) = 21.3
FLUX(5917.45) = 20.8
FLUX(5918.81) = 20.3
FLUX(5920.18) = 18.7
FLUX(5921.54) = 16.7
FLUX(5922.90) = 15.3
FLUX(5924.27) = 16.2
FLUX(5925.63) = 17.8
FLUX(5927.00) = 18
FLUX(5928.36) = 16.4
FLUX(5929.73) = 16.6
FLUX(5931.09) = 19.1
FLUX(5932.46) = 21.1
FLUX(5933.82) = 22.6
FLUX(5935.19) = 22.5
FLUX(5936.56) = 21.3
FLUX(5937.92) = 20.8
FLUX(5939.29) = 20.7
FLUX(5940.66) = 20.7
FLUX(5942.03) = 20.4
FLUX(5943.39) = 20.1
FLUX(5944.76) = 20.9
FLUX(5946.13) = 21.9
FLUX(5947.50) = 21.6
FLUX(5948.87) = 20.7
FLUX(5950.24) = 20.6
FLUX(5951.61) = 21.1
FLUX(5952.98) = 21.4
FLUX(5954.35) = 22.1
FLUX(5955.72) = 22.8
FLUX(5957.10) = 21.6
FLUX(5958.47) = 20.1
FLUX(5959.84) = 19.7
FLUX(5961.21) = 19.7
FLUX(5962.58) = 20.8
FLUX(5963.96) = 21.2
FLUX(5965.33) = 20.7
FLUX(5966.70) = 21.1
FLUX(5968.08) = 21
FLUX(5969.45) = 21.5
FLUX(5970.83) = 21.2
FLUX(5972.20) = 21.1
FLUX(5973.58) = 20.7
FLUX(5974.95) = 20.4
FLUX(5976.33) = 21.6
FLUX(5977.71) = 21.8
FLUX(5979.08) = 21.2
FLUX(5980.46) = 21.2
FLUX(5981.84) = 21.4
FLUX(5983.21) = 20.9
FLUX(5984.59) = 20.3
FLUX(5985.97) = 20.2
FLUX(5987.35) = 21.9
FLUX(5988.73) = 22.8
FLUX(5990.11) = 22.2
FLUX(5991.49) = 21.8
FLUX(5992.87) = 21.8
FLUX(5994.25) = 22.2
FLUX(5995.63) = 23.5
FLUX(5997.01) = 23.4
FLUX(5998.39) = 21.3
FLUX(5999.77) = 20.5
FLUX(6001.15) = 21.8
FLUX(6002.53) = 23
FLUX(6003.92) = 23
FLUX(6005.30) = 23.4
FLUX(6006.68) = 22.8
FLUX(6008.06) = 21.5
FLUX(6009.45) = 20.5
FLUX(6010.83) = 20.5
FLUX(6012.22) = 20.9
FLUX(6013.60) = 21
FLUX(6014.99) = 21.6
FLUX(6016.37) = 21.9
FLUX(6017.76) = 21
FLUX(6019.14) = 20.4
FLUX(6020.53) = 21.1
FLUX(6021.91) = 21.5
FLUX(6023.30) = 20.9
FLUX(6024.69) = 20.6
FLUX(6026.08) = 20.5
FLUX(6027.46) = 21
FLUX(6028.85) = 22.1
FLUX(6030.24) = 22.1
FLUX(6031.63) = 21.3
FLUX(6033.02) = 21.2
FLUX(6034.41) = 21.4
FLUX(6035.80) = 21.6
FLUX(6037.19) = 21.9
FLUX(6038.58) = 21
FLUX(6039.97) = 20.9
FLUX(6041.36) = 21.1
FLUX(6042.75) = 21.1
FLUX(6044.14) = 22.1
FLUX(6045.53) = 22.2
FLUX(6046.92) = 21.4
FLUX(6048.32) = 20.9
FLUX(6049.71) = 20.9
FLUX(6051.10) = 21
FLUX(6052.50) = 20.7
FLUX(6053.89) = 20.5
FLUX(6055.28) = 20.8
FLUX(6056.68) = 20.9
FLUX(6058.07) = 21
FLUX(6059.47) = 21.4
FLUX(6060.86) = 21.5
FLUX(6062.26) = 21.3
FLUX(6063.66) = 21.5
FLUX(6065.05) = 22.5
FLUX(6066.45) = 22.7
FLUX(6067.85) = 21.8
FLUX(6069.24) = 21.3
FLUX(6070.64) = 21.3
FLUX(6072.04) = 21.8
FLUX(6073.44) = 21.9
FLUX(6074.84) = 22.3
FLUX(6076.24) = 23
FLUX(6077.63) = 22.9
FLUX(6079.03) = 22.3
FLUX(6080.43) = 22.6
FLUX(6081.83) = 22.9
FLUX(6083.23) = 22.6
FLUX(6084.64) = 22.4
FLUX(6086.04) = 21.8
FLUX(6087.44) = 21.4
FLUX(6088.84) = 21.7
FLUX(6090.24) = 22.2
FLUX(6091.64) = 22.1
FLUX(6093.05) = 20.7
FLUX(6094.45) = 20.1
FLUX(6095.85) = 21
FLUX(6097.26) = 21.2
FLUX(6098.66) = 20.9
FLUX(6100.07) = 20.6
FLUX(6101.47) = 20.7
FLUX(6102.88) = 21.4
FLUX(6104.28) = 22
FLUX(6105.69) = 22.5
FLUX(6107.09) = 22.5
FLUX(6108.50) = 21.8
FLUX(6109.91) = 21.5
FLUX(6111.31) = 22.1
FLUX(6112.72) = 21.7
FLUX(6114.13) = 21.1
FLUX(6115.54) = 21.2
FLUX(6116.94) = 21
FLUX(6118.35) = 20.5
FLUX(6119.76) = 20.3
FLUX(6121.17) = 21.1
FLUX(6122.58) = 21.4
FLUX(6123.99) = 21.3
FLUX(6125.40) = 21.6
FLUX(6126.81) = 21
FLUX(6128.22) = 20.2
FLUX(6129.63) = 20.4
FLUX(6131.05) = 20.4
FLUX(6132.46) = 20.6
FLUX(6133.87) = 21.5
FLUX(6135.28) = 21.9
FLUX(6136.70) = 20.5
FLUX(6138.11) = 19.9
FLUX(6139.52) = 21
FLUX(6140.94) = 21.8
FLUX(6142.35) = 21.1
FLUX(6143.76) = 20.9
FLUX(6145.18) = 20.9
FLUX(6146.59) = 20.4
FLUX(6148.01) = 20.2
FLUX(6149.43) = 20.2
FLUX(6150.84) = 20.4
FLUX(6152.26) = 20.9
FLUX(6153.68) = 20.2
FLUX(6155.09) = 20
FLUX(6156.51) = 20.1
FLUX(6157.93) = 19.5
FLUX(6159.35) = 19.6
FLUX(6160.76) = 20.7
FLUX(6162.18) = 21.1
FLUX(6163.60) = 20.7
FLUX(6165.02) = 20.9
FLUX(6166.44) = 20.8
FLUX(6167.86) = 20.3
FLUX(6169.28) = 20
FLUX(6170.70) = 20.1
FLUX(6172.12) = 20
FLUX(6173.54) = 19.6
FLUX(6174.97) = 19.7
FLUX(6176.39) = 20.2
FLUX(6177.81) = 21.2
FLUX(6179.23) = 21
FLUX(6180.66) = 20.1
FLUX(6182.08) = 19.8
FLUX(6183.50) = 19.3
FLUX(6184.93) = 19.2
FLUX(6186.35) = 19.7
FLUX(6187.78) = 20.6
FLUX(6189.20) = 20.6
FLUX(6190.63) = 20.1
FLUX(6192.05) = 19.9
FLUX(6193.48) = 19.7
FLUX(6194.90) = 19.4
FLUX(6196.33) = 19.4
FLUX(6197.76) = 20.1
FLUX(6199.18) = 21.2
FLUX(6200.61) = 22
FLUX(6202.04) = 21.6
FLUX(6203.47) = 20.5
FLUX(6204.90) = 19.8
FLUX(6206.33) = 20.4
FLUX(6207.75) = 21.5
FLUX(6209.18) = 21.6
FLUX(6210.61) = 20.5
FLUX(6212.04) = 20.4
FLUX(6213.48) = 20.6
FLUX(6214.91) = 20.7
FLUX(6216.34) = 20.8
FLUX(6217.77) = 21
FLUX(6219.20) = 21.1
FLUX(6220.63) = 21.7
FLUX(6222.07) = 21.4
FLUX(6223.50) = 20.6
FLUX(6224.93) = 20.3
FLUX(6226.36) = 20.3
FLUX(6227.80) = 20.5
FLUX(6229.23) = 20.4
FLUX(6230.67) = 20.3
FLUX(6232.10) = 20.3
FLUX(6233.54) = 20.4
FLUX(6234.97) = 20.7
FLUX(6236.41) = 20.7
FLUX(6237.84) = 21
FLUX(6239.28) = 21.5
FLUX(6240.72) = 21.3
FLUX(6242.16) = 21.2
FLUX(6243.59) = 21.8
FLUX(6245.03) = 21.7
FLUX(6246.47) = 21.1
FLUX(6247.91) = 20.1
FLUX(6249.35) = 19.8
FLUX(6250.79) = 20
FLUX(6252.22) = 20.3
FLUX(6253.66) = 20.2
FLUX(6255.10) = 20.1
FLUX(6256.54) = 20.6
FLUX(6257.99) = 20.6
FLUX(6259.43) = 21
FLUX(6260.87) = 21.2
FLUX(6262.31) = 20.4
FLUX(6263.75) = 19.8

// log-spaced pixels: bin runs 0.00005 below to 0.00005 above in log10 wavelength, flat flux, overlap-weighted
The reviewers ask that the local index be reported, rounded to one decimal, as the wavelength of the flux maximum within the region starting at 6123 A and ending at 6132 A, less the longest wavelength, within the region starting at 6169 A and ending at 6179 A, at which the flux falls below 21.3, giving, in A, -52.4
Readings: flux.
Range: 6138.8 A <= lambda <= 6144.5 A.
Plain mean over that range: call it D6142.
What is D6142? 21.2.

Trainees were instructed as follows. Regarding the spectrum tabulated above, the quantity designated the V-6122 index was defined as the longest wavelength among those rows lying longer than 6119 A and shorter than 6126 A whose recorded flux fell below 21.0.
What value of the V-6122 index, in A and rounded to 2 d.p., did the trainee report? 6119.76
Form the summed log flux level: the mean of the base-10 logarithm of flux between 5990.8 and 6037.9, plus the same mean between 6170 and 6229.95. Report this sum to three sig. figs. 2.64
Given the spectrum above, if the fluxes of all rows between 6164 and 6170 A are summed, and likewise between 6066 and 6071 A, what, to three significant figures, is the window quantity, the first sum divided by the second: 0.941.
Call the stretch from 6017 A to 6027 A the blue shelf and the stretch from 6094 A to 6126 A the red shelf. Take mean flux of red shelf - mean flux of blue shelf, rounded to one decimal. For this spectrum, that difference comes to 0.4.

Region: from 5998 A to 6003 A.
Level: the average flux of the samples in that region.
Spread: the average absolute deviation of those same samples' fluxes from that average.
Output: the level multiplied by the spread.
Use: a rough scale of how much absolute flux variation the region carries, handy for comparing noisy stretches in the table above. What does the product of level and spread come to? 16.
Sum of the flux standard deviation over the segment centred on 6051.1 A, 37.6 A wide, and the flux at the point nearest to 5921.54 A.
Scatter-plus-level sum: 17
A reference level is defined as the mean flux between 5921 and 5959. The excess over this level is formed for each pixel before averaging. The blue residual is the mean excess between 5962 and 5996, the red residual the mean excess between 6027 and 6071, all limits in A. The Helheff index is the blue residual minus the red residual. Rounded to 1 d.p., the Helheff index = 0.0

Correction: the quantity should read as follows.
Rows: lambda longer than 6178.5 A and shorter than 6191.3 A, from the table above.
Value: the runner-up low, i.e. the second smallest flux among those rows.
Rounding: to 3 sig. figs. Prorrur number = 19.3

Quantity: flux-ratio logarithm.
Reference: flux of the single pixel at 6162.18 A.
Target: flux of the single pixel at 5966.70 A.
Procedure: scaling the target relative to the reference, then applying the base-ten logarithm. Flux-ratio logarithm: 0.00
